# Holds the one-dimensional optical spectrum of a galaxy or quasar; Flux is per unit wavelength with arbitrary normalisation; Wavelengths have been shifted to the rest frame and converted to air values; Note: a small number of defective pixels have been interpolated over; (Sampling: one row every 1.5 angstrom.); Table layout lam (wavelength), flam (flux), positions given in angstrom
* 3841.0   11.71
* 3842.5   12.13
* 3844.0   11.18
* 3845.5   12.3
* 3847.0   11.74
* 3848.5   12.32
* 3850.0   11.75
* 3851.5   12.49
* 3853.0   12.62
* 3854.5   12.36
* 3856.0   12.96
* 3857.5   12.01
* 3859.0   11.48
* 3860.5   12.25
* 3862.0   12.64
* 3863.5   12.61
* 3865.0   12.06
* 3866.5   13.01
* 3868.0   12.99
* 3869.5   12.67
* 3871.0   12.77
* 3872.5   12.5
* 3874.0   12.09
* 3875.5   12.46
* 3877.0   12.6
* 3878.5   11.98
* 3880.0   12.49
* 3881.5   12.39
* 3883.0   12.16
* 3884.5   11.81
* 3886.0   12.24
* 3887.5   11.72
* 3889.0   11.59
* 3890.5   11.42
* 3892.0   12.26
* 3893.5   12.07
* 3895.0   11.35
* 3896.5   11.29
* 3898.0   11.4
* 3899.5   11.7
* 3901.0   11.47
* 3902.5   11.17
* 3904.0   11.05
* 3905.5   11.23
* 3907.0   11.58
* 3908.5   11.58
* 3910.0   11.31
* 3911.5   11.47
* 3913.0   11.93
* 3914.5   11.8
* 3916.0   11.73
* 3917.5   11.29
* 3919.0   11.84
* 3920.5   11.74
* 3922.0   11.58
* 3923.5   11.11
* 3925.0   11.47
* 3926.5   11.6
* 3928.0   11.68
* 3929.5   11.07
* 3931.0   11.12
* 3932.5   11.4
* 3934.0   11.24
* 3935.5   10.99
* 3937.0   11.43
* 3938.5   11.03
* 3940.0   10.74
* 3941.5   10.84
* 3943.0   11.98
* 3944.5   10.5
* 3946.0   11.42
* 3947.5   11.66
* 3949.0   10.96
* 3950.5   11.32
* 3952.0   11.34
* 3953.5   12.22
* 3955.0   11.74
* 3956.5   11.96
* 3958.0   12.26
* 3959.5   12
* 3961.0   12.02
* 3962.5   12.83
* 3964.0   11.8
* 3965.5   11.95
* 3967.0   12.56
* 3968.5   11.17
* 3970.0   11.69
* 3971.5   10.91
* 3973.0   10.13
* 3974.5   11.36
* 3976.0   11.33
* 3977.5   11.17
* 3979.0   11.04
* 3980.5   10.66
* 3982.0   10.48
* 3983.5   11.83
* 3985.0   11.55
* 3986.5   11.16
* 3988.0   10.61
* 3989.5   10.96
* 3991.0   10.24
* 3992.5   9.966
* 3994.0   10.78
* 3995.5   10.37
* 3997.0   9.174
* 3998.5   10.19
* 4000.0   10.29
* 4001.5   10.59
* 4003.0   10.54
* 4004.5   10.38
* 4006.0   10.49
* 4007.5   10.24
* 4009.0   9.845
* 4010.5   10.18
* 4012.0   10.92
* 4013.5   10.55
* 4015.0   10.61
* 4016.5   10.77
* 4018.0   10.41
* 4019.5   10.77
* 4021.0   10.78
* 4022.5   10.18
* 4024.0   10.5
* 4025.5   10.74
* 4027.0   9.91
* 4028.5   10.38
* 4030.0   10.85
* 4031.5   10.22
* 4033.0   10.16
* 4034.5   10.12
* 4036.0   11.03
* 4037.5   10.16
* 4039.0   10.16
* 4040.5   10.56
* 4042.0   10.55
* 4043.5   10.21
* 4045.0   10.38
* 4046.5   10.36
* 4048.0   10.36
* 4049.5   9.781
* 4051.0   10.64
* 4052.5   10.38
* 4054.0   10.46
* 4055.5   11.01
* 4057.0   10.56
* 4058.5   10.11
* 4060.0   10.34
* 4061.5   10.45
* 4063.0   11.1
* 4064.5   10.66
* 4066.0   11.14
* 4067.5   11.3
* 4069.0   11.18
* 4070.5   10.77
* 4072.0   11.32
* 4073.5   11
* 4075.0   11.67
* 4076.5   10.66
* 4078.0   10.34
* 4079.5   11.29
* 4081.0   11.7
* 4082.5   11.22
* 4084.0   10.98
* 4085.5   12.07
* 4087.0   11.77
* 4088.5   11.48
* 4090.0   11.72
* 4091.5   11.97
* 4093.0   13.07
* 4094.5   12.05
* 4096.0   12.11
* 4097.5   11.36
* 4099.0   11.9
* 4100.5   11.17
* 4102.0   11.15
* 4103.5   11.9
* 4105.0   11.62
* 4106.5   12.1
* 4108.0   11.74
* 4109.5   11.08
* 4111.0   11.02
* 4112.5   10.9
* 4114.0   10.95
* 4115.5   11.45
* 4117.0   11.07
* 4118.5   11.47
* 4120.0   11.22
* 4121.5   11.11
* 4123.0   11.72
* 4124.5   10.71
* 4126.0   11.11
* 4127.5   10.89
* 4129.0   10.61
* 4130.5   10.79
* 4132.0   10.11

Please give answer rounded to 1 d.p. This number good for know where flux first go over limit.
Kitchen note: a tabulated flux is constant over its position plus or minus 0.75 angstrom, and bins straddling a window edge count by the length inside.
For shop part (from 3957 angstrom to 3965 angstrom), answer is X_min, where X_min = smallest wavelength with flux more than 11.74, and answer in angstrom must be 3958.0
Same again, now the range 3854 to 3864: 3854.5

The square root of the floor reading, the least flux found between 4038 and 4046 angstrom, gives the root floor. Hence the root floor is 3.19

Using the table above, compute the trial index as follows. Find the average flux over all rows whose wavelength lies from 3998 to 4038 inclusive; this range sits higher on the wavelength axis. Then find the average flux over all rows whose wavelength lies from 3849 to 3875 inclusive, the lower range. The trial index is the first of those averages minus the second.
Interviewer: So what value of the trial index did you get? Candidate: -2.0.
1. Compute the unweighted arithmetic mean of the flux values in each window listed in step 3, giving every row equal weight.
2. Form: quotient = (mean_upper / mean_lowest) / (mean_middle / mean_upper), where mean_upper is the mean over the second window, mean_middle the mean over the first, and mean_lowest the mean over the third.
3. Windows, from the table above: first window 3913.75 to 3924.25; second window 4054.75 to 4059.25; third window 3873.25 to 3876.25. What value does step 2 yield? 0.78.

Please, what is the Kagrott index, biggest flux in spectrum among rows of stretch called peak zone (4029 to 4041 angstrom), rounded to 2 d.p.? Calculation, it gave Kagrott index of 11.03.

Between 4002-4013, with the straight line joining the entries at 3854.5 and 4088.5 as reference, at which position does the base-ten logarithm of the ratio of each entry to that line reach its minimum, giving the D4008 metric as 4009.0 angstrom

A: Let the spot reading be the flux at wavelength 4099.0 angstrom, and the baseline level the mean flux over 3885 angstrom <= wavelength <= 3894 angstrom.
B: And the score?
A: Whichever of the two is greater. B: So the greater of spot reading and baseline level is 11.90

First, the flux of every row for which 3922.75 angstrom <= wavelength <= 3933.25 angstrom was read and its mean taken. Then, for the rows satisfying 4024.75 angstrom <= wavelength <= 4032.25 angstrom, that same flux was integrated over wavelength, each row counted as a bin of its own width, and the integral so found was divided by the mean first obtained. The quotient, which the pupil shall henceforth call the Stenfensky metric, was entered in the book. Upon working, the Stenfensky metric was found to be 6.9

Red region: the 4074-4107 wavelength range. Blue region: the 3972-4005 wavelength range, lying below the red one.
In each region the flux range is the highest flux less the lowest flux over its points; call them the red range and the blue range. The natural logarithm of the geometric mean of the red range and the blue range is 0.99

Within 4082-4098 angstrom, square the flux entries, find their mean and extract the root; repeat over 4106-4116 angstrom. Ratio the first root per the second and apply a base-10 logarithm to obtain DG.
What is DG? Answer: 0.02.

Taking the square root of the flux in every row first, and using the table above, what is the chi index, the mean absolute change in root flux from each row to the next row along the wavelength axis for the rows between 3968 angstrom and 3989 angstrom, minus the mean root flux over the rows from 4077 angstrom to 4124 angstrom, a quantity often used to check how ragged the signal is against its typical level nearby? -3.31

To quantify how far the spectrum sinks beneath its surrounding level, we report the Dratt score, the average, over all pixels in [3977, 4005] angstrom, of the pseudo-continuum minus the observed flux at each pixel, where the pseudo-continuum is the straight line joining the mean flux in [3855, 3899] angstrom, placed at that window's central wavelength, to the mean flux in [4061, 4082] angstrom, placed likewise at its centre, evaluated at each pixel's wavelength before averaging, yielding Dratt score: 0.9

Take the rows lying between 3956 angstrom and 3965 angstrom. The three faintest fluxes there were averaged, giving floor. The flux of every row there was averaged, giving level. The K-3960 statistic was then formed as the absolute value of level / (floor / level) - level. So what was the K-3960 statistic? 0.229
